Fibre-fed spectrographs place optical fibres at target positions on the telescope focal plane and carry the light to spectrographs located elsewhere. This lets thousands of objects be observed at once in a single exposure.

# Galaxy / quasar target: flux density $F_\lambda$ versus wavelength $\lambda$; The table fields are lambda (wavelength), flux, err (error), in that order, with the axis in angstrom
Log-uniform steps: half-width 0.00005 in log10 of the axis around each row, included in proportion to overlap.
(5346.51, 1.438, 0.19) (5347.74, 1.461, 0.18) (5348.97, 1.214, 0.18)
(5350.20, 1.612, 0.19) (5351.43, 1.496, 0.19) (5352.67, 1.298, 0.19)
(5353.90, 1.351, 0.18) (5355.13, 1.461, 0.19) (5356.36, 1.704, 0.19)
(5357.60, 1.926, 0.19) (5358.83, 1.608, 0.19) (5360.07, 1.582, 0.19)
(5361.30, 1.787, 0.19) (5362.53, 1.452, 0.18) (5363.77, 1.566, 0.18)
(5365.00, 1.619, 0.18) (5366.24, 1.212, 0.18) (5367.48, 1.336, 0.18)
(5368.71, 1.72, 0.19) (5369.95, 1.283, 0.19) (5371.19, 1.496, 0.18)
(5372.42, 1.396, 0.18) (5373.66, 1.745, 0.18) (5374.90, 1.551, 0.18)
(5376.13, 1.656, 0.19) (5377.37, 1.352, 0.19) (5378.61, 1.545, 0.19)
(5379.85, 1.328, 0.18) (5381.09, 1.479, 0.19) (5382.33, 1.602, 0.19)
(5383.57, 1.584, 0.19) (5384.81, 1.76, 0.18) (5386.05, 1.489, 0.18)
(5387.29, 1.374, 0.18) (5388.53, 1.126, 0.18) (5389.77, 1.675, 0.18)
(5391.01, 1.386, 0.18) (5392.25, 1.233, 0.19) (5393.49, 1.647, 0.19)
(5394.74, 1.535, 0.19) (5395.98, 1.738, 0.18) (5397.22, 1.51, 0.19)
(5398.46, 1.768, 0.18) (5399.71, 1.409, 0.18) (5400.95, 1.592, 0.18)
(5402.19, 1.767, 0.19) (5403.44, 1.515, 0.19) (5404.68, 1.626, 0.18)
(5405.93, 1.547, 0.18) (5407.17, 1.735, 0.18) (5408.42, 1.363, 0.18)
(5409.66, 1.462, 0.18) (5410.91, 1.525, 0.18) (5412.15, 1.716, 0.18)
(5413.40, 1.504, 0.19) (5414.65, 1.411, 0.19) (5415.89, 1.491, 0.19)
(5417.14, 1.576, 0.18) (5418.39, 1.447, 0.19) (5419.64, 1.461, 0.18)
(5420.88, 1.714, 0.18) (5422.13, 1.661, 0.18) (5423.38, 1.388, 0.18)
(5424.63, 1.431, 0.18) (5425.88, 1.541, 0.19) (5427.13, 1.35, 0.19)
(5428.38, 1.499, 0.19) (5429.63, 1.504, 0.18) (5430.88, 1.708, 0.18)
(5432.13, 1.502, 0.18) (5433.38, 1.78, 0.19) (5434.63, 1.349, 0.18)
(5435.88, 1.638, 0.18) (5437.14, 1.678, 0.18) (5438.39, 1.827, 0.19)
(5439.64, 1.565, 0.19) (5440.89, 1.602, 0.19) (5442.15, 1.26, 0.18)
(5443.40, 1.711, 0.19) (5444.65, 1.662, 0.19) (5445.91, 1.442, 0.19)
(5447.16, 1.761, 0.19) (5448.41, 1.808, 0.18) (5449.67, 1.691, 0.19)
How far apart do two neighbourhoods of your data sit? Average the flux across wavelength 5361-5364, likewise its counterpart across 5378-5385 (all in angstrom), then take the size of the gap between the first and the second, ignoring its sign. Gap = 0.05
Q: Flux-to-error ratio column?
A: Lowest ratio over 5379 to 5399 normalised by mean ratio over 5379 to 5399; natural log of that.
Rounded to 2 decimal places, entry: -0.27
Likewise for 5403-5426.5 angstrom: -0.12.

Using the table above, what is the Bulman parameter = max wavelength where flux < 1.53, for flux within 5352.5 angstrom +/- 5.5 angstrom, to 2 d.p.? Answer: 5355.13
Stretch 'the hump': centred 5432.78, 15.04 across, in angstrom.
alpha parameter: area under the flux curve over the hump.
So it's 24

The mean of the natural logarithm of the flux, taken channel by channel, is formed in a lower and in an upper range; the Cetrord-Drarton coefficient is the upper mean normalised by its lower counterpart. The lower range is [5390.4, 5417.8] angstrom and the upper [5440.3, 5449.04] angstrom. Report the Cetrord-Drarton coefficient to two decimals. 1.08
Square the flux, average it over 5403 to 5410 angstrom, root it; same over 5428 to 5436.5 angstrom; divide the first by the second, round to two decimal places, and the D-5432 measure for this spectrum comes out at 0.98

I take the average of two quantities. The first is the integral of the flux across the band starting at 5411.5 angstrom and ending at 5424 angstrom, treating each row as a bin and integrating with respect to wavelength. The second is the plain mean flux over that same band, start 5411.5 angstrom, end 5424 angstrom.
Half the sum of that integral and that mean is 10.4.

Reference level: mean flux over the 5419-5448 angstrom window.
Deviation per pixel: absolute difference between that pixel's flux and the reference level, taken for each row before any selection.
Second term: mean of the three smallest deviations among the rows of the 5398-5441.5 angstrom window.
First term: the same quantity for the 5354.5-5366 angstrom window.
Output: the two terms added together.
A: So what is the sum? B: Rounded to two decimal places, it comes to 0.03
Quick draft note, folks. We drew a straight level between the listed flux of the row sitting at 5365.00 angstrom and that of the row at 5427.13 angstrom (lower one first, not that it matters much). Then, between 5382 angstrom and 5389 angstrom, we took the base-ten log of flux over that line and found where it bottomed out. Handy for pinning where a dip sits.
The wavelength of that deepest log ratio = 5388.53 angstrom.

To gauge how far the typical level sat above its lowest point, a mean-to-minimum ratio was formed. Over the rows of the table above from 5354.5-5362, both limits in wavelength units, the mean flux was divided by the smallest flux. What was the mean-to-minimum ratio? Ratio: 1.15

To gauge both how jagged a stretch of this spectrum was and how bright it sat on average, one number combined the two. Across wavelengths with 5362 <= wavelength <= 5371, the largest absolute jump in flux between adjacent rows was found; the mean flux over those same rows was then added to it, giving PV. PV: 1.89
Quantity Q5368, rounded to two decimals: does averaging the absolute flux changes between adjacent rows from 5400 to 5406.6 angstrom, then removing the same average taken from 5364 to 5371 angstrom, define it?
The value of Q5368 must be -0.18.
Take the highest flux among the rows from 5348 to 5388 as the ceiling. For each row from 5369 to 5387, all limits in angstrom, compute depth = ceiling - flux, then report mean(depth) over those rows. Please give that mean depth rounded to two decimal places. 0.41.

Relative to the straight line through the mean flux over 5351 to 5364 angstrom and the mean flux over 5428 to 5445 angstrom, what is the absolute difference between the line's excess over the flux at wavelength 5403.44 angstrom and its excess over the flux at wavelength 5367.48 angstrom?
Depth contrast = 0.17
